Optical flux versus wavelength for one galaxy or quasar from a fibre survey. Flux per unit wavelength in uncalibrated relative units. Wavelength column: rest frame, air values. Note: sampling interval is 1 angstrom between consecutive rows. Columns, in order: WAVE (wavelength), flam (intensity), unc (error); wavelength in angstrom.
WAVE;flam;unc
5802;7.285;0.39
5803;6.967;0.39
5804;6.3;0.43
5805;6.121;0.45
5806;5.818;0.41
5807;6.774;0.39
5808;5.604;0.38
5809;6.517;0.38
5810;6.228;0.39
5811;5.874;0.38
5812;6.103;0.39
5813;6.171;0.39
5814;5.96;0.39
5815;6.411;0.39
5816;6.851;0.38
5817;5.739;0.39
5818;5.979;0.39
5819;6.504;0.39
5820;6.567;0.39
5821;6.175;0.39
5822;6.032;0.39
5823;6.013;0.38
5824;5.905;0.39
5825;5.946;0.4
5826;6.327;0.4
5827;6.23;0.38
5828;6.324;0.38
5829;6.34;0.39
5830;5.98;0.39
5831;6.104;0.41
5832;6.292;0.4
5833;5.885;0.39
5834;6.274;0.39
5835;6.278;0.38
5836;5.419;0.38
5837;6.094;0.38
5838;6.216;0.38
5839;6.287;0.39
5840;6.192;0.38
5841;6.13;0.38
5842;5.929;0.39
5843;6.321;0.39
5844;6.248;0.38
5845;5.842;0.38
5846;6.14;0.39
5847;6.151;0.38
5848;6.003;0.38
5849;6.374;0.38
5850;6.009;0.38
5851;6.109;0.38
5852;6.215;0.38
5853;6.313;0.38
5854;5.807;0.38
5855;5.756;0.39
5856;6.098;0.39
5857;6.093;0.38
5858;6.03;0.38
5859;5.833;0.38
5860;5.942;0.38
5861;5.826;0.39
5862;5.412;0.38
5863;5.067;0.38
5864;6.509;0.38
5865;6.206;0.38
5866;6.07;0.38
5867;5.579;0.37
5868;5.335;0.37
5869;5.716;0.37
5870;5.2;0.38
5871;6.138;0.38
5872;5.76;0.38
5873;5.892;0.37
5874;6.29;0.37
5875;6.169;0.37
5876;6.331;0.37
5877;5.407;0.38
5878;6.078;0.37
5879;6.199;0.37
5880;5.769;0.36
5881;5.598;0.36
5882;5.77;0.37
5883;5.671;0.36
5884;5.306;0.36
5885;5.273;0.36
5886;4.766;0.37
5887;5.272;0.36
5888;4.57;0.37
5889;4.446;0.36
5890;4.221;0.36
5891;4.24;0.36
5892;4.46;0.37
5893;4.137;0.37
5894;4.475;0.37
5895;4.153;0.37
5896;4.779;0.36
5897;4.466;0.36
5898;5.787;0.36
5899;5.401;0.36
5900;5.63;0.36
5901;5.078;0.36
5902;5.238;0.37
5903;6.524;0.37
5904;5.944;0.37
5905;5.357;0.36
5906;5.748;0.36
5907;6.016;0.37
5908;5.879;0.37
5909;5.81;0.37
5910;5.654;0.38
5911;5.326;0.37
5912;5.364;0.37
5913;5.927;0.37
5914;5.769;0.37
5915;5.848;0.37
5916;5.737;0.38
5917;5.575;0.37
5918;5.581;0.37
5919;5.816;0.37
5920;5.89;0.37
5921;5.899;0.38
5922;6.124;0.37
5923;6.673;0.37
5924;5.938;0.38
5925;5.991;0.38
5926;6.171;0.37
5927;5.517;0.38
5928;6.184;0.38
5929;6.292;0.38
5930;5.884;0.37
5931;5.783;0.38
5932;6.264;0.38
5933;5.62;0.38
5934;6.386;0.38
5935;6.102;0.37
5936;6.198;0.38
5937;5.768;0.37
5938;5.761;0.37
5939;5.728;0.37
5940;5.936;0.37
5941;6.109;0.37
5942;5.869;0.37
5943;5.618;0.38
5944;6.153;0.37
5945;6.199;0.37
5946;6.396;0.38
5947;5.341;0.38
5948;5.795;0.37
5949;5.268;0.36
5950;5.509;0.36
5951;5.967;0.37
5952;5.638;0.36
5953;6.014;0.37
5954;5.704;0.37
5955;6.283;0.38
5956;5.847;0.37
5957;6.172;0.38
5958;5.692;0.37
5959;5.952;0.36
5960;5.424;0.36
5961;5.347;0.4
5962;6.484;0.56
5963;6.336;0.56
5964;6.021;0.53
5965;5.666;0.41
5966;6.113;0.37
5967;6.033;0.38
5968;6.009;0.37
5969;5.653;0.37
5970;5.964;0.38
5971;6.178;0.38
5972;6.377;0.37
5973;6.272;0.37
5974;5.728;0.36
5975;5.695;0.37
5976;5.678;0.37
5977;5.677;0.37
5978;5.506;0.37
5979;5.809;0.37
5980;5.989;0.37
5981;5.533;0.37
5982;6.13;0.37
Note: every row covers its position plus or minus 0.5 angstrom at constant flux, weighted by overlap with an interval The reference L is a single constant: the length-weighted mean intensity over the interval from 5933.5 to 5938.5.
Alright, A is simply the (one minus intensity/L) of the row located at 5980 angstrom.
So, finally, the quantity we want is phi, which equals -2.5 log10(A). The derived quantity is 5.12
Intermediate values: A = 0.009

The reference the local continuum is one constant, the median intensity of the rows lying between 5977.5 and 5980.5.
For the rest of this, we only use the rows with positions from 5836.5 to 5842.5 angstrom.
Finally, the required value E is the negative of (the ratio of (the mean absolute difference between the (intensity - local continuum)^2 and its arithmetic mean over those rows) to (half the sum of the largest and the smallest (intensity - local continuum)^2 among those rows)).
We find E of -0.47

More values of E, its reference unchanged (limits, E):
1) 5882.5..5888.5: -0.63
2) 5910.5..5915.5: -0.86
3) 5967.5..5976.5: -0.55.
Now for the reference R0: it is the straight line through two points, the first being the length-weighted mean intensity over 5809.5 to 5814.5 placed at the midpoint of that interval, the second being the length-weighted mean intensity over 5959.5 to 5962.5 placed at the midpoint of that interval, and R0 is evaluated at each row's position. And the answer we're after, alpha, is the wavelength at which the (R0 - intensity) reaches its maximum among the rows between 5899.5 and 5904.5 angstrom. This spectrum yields 5901 angstrom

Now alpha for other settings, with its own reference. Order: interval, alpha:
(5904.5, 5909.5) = 5905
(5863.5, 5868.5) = 5868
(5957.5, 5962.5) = 5961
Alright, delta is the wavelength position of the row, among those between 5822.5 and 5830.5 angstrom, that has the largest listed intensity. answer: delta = 5829 angstrom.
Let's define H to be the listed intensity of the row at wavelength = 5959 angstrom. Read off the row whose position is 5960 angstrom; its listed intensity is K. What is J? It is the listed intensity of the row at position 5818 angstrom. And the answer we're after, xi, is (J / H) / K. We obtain 0.185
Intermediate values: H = 5.952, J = 5.979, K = 5.424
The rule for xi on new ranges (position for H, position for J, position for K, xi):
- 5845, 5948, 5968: 0.165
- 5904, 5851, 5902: 0.196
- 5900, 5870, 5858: 0.153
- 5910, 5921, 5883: 0.184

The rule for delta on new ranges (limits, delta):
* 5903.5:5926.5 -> 5923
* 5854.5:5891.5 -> 5864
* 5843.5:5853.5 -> 5849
